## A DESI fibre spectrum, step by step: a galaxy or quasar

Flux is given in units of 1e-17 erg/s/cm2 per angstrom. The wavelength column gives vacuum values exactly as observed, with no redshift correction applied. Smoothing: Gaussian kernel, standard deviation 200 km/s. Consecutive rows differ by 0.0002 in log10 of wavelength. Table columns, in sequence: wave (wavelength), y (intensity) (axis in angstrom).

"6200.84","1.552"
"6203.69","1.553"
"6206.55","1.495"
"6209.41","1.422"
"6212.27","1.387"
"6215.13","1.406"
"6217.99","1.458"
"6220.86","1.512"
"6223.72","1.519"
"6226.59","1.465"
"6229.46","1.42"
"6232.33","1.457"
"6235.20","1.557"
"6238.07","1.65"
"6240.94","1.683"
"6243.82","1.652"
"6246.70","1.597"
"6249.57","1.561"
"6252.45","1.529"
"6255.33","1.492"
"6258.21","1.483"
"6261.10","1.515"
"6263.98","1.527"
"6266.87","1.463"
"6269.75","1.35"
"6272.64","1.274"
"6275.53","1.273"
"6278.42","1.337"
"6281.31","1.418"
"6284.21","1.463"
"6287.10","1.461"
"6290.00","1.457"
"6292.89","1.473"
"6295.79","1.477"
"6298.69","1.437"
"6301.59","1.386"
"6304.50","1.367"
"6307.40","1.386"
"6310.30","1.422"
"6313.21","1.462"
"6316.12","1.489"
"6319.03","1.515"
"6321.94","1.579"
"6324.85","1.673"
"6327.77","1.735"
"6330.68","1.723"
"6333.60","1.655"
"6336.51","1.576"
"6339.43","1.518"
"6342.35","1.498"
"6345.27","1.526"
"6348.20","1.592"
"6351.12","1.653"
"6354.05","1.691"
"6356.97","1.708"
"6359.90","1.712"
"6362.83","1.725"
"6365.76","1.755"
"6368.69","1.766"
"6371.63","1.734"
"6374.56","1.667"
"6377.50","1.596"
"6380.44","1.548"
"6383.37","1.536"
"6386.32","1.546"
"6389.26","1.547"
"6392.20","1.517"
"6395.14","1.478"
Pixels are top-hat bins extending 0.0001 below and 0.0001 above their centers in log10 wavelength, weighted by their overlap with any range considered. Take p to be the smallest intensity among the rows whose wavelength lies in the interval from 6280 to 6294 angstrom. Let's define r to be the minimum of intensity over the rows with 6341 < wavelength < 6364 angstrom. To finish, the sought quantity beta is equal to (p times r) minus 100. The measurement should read -97.9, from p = 1.418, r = 1.498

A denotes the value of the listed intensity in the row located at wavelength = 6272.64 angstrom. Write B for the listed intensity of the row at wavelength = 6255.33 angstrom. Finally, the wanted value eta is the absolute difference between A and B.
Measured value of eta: 0.22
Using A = 1.274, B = 1.492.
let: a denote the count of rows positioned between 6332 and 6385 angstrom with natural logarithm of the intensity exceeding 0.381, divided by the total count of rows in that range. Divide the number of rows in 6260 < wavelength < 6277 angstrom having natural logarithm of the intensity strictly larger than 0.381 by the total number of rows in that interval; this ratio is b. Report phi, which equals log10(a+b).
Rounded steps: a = 1.00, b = 0.3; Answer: 0.125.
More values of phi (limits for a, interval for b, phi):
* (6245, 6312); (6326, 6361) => 0.143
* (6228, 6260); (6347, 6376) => 0.260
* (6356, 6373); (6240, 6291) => 0.176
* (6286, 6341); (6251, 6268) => 0.150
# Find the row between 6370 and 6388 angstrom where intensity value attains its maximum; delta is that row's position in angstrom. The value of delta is 6371.63 angstrom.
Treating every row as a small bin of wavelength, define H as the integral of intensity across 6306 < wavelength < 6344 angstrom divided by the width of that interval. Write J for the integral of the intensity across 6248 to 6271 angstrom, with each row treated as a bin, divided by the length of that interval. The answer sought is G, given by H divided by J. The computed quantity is 1.04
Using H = 1.56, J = 1.49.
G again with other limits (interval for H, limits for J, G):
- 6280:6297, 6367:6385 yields 0.89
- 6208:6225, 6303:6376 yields 0.90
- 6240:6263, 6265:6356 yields 1.04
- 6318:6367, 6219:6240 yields 1.08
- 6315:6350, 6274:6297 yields 1.12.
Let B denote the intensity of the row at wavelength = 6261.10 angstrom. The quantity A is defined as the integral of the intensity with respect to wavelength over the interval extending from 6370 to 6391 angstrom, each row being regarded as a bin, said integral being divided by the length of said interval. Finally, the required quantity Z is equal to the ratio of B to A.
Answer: 0.95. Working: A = 1.60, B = 1.515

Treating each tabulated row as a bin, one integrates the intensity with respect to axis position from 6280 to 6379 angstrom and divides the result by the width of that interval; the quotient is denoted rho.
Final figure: 1.57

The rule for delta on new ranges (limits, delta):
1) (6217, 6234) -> 6223.72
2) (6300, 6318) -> 6316.12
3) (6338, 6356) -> 6354.05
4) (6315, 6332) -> 6327.77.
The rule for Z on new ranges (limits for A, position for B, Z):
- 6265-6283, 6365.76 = 1.29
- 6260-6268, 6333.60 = 1.10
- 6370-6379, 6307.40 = 0.83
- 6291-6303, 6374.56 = 1.15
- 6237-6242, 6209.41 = 0.85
